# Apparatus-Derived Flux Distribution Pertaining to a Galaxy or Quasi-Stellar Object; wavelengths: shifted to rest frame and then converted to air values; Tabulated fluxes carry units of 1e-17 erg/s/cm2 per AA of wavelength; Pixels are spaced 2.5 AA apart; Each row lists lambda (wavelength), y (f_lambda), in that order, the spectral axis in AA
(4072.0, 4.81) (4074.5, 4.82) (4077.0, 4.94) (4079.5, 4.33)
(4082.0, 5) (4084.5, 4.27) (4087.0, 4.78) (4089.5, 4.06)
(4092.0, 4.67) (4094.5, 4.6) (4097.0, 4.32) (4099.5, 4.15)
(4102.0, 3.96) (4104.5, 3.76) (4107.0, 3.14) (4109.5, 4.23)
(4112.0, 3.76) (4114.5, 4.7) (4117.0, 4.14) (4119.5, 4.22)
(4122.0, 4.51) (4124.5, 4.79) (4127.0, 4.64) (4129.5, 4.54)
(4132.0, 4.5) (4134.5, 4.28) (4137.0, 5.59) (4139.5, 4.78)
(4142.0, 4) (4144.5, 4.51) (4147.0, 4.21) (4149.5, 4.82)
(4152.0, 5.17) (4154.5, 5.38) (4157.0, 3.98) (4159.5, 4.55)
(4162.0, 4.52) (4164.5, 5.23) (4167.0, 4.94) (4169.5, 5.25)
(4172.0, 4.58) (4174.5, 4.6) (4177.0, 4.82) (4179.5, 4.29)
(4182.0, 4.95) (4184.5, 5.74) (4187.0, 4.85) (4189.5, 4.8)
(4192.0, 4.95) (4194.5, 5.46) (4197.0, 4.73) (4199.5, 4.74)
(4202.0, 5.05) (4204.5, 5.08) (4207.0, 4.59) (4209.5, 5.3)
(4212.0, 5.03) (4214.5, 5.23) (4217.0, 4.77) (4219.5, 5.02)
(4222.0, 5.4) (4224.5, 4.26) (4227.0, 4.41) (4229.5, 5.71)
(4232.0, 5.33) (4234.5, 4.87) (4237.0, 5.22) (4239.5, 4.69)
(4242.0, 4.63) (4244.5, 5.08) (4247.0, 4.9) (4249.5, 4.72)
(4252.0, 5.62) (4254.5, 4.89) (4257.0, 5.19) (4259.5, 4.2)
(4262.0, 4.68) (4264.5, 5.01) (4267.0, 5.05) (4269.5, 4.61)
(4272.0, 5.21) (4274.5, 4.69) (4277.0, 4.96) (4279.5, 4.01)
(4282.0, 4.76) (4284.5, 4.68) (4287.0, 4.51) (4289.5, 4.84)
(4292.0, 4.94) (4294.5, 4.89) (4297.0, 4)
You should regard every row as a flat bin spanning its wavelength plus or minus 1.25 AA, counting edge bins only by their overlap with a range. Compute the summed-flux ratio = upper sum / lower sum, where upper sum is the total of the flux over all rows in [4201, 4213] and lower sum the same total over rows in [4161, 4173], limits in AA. 1.02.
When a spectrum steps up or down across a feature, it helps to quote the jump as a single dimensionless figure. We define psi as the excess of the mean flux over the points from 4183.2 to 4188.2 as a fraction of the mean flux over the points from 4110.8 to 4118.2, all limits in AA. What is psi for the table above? 0.26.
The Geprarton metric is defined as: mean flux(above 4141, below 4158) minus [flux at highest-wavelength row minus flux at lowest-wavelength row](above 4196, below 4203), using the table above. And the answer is 4.3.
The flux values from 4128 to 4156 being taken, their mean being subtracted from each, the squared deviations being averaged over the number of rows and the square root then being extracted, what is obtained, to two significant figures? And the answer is 0.48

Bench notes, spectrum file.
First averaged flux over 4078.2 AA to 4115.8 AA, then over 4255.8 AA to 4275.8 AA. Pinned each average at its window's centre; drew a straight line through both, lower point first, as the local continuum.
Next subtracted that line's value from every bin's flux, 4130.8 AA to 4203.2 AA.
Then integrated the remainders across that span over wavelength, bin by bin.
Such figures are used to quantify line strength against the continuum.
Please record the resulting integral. 23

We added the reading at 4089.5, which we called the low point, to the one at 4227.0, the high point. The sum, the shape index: 8.5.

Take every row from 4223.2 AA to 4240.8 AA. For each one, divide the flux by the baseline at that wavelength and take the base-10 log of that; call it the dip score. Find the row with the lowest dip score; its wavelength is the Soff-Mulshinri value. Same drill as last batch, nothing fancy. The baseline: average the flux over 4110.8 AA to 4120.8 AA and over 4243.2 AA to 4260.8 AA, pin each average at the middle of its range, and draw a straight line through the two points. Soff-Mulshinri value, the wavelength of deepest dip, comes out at 4224.5 AA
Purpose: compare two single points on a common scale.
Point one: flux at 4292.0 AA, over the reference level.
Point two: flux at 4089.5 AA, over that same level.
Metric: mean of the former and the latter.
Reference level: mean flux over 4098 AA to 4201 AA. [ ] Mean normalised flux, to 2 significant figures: 0.98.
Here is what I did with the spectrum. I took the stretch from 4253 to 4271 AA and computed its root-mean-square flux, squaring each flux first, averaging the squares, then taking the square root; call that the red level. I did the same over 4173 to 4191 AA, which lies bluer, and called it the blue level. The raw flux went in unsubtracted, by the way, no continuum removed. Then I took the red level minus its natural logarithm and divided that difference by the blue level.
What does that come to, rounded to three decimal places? 0.664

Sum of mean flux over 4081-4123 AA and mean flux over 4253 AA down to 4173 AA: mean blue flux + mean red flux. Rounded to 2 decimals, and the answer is 9.21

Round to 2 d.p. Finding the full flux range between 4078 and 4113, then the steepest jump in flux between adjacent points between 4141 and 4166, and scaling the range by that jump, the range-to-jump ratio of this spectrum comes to 1.33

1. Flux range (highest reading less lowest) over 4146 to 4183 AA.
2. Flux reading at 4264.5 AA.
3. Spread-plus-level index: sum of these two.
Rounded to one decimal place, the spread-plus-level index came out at 6.4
